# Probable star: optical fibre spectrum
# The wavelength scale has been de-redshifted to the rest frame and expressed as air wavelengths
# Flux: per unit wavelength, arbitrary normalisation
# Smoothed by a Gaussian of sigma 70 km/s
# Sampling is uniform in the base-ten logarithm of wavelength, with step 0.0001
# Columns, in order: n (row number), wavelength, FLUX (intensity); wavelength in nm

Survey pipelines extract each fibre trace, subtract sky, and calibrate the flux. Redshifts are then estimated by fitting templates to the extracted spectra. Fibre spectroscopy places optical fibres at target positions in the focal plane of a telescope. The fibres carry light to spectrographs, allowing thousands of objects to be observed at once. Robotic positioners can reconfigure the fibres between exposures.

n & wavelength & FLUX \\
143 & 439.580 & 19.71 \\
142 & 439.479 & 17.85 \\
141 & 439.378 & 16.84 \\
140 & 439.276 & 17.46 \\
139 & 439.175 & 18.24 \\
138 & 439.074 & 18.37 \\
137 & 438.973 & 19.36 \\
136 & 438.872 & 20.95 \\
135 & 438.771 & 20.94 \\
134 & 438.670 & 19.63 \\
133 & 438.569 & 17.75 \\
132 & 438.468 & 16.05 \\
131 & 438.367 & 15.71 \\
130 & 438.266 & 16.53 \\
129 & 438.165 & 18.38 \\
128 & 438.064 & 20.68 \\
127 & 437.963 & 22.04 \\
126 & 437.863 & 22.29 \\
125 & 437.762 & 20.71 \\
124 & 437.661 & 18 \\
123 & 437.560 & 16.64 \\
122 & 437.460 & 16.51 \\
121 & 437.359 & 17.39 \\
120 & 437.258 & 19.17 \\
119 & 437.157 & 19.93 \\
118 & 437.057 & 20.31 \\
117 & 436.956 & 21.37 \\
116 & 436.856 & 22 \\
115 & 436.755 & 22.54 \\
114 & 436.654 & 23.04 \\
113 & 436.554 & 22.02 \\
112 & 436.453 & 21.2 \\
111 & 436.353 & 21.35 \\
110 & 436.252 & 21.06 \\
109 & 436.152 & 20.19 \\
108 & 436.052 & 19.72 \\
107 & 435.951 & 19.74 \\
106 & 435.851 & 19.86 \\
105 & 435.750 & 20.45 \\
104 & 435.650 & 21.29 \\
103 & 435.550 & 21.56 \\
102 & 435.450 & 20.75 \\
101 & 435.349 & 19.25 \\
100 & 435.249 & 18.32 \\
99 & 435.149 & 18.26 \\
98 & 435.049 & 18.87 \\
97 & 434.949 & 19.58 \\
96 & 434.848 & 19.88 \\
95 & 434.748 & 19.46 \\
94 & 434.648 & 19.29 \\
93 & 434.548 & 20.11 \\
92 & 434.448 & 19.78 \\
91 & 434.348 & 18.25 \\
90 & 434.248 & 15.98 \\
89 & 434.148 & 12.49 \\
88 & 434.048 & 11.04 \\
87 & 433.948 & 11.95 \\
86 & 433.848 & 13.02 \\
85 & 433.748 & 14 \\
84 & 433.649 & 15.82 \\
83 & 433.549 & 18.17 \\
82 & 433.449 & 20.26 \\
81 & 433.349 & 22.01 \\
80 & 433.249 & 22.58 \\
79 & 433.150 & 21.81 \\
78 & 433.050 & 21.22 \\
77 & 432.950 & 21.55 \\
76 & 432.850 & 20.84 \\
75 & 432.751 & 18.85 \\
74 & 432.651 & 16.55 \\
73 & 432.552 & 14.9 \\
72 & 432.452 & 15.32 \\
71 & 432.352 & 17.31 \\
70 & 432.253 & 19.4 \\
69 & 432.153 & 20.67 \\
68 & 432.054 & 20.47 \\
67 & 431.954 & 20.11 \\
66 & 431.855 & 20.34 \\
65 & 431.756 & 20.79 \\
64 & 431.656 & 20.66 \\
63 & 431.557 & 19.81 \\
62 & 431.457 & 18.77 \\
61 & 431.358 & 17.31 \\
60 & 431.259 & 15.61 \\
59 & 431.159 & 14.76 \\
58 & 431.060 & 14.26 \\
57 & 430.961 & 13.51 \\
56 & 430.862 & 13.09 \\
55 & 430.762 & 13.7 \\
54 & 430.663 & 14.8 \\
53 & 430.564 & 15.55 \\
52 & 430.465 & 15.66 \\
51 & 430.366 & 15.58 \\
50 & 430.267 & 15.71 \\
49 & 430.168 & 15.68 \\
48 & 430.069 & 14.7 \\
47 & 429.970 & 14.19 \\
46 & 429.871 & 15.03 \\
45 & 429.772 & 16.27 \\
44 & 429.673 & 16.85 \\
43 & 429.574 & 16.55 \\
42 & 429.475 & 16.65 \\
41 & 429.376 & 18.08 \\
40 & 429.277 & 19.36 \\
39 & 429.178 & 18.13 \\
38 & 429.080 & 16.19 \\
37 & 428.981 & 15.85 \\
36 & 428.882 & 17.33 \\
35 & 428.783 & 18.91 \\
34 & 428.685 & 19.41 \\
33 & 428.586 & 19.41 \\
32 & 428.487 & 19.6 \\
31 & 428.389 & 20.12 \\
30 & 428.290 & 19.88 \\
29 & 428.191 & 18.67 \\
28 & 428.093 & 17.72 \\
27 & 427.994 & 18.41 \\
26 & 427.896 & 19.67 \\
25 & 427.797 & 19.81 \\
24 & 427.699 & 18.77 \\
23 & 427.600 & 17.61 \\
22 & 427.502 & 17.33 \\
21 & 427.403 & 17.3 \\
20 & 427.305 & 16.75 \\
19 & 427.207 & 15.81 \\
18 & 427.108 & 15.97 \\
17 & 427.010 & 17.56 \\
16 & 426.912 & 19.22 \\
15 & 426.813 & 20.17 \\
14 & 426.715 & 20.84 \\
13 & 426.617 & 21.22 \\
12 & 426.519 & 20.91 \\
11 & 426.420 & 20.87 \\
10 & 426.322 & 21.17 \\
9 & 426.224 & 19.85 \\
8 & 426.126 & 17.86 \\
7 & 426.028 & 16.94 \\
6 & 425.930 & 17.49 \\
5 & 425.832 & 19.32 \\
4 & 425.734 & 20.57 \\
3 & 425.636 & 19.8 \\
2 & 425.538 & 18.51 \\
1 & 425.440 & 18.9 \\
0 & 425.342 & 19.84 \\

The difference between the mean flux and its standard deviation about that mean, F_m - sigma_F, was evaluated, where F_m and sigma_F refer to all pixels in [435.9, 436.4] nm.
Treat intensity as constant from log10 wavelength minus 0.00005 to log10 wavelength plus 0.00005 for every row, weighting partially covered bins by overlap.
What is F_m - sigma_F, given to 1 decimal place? 19.7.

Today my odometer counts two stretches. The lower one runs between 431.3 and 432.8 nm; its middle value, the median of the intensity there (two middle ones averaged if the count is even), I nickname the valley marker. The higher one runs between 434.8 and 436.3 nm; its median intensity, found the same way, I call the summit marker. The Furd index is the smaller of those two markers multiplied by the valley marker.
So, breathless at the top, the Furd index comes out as 376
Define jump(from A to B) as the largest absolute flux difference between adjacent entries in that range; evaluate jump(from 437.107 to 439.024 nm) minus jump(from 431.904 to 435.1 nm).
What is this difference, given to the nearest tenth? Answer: -0.8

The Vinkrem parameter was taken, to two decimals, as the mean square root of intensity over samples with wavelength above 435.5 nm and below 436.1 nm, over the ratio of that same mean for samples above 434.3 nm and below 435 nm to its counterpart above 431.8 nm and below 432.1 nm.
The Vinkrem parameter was 4.62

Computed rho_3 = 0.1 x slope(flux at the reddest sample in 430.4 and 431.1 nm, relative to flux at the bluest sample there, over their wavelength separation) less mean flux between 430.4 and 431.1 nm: -14.6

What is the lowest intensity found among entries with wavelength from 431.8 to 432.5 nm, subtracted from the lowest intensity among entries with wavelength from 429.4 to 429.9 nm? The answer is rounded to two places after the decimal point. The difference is -0.29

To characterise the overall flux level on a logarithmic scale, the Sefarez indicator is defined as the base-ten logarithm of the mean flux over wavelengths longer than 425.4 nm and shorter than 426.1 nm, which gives 1.27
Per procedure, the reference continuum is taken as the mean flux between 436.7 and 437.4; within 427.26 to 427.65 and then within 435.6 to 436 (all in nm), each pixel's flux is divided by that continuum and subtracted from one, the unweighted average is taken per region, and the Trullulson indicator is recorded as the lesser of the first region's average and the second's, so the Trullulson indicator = 0.00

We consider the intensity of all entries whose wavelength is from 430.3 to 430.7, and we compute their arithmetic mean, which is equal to 15.4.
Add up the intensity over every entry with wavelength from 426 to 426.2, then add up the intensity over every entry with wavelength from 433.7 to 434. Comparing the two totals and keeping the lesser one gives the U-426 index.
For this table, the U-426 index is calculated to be 35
